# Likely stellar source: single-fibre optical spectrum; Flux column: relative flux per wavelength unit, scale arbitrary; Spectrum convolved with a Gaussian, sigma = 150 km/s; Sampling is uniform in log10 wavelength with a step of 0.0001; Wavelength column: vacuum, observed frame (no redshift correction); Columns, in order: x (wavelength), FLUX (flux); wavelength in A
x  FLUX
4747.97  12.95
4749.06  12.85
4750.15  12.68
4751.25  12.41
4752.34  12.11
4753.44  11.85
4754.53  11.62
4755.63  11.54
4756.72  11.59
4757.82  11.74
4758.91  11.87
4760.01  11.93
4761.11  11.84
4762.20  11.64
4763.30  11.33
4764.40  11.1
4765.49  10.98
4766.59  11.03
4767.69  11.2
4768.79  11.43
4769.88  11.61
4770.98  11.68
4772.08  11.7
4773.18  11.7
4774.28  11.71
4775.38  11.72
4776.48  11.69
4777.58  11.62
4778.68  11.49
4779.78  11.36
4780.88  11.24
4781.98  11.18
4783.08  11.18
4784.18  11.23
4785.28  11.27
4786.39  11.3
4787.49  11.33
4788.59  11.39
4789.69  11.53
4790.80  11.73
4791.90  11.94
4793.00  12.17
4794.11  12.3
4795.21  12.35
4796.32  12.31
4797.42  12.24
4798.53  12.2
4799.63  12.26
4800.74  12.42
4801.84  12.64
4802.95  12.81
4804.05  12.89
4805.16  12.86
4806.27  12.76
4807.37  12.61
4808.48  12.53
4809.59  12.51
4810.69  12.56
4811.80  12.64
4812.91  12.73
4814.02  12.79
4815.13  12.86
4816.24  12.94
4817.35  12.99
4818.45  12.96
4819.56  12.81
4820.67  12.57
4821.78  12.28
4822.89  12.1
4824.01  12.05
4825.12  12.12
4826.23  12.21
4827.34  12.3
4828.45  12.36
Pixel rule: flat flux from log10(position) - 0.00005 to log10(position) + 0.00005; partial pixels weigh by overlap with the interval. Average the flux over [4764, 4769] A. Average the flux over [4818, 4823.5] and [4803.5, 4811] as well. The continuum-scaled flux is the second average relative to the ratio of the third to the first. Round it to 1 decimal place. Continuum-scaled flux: 11.0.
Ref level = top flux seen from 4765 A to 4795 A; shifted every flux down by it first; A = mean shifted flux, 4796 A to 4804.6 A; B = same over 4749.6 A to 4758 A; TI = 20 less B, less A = 20.2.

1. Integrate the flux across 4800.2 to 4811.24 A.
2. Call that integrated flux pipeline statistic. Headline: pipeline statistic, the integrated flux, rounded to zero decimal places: 140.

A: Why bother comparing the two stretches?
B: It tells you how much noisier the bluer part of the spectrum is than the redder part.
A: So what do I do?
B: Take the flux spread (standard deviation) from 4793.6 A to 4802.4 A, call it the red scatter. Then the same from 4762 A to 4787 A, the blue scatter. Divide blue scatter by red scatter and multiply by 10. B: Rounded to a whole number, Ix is 18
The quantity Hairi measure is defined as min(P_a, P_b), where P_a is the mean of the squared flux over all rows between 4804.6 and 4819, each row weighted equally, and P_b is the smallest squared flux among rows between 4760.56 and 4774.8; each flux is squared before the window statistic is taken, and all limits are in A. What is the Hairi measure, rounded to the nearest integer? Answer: 121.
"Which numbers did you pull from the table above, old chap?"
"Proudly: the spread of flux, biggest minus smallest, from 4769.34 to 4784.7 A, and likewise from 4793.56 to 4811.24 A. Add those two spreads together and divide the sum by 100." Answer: 0.012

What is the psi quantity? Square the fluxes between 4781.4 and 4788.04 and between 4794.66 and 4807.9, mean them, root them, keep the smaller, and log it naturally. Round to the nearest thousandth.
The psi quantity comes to 2.420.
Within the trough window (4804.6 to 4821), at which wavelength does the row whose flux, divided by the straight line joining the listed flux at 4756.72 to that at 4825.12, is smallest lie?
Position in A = 4820.67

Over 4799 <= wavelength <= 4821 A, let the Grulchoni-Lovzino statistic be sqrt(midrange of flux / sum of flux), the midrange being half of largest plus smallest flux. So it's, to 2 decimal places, 0.22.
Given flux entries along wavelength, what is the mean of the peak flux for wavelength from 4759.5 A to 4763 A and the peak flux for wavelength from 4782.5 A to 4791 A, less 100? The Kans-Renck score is -88.2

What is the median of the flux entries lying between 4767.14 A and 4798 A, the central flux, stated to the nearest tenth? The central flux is 11.6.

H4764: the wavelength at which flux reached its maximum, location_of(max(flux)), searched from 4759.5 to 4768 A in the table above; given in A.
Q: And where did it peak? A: 4760.01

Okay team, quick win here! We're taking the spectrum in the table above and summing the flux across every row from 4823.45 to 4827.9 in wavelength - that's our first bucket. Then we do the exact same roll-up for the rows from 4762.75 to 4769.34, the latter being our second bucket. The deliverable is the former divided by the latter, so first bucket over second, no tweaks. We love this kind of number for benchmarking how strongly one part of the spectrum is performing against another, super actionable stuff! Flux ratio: 0.73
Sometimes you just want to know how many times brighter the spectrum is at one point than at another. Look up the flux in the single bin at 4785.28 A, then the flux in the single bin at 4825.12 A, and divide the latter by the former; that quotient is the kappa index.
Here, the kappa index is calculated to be 1.08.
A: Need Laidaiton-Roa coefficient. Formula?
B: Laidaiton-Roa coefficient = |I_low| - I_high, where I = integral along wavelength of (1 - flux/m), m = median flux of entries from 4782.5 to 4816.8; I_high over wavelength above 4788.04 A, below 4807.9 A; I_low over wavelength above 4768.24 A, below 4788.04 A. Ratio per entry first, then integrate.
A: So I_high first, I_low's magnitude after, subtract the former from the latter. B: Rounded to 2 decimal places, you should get 1.33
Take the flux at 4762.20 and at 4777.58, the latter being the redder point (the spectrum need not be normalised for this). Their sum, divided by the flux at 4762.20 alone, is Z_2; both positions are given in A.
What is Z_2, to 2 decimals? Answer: 2.00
